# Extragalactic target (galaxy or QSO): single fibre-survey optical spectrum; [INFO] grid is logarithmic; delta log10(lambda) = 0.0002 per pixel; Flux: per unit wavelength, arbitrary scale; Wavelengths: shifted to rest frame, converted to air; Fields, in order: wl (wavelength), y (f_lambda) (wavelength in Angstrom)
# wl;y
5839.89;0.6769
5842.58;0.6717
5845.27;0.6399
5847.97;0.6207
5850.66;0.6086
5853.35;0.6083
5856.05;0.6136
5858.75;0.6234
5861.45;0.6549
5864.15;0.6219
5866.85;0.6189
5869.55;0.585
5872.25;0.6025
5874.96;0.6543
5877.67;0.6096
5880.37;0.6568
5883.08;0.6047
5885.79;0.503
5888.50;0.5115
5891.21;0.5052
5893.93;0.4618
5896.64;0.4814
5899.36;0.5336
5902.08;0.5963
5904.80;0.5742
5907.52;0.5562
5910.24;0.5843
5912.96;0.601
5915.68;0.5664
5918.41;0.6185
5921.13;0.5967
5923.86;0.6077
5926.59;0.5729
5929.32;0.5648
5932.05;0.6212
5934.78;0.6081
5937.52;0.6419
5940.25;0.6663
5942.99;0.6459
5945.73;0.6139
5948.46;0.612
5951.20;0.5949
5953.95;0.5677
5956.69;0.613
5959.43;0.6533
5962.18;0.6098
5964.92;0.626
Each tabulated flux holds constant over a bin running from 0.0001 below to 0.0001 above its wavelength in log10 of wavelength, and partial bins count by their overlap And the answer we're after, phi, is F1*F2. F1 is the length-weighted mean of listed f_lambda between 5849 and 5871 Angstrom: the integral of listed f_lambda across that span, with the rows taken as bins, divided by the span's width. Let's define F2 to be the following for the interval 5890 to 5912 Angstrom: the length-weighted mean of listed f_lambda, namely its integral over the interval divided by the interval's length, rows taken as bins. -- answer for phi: 0.332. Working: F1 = 0.617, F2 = 0.538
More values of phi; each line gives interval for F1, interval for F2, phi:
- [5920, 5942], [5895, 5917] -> 0.342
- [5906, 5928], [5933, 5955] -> 0.364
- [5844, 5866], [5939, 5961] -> 0.387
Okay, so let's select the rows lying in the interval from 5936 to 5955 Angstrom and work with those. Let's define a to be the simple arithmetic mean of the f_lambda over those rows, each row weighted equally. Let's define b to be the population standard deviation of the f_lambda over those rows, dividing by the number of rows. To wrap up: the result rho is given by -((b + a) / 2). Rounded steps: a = 0.620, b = 0.031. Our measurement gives -0.326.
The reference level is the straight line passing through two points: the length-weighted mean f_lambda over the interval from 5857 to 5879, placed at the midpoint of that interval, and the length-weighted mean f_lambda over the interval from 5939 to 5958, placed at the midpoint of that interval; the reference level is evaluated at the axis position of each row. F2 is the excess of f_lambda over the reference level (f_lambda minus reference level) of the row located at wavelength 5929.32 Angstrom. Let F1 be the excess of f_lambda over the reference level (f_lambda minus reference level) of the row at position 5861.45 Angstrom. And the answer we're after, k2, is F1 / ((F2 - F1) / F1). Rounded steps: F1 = 0.03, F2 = -0.052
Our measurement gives -0.01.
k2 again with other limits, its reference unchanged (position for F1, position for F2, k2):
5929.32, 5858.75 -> 0.05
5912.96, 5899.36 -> 0.00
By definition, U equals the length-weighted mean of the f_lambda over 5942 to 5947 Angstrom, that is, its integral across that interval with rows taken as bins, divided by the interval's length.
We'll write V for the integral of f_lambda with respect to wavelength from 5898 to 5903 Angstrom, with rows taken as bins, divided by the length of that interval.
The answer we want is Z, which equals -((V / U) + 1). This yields -1.89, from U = 0.63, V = 0.56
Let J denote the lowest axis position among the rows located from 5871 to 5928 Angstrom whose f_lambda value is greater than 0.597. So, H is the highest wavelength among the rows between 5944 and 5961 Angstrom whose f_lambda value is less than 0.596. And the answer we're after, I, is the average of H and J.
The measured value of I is 5913.1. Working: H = 5953.95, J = 5872.25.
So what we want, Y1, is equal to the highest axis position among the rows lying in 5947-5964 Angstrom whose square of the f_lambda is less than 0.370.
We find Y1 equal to 5953.95 Angstrom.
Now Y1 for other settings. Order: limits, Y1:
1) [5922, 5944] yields 5934.78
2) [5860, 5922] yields 5921.13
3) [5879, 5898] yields 5896.64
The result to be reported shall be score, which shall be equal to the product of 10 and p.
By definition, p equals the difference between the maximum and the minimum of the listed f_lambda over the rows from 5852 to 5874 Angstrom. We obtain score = 0.70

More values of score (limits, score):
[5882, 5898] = 1.43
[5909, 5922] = 0.52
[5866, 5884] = 0.72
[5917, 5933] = 0.56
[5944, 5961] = 0.86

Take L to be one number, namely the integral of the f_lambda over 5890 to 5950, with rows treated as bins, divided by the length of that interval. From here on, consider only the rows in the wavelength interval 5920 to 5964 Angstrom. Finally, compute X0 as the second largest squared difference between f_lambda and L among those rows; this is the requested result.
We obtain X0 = 0.0049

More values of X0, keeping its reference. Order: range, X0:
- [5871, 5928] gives 0.0104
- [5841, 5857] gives 0.0032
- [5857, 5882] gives 0.0051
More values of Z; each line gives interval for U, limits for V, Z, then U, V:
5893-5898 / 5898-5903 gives -2.19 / 0.47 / 0.56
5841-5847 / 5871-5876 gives -1.96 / 0.65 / 0.63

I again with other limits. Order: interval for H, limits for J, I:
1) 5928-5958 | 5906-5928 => 5933.5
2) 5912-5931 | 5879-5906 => 5904.8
